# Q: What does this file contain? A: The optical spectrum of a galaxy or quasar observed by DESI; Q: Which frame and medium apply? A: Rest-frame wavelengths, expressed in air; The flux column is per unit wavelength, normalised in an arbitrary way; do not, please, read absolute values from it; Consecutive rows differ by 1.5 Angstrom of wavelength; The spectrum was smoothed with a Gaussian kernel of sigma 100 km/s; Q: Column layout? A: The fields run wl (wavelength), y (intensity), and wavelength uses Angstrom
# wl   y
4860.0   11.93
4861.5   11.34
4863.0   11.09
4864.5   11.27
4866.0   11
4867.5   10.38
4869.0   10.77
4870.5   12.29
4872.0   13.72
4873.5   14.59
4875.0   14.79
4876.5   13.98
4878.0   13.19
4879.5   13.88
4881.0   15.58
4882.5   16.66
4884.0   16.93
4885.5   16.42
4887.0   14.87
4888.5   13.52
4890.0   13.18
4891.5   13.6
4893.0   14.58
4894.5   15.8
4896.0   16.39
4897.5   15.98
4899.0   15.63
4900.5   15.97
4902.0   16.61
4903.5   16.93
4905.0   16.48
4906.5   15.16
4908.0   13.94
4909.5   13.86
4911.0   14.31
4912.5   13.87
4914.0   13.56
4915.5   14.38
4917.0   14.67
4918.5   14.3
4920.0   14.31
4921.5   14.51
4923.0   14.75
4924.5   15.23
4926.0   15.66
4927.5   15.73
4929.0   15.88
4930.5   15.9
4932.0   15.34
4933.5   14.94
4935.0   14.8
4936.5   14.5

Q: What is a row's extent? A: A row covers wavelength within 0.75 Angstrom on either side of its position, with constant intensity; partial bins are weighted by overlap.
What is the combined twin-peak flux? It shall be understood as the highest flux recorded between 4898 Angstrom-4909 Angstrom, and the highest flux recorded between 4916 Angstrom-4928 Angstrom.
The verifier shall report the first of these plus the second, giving 32.7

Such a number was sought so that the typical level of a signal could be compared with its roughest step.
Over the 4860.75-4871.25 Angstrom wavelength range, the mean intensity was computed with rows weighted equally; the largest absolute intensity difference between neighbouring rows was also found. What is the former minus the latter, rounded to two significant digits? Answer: 9.6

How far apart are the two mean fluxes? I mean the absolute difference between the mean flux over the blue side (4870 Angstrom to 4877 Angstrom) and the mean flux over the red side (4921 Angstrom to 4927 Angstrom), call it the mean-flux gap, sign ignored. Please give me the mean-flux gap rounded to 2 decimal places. 1.16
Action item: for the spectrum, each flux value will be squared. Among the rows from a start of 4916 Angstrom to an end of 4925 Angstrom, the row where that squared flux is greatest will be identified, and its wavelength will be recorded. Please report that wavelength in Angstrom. 4924.5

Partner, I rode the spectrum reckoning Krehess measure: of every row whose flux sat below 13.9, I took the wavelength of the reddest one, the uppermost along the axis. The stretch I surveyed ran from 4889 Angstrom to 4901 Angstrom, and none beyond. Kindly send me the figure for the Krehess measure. 4891.5 Angstrom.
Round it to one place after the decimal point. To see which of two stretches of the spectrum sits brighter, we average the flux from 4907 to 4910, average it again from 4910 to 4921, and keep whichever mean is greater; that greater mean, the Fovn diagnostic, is 14.2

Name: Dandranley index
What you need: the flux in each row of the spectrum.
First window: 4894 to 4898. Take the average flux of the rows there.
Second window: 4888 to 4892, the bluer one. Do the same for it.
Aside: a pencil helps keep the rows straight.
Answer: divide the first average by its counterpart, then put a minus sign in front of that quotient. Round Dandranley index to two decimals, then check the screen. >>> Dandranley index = -1.20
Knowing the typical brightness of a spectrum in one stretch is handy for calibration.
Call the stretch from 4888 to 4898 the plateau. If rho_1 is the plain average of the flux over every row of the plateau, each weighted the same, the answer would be 14.7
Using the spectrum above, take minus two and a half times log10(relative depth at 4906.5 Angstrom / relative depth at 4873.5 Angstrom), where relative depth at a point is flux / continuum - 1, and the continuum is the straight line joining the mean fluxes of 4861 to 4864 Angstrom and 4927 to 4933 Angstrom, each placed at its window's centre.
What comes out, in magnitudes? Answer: 1.2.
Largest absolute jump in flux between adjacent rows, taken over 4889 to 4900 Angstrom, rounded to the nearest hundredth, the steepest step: 1.22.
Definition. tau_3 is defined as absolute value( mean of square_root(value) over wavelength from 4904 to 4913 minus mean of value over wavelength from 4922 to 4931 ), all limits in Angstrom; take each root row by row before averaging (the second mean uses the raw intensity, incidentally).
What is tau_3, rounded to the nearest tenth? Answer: 11.7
